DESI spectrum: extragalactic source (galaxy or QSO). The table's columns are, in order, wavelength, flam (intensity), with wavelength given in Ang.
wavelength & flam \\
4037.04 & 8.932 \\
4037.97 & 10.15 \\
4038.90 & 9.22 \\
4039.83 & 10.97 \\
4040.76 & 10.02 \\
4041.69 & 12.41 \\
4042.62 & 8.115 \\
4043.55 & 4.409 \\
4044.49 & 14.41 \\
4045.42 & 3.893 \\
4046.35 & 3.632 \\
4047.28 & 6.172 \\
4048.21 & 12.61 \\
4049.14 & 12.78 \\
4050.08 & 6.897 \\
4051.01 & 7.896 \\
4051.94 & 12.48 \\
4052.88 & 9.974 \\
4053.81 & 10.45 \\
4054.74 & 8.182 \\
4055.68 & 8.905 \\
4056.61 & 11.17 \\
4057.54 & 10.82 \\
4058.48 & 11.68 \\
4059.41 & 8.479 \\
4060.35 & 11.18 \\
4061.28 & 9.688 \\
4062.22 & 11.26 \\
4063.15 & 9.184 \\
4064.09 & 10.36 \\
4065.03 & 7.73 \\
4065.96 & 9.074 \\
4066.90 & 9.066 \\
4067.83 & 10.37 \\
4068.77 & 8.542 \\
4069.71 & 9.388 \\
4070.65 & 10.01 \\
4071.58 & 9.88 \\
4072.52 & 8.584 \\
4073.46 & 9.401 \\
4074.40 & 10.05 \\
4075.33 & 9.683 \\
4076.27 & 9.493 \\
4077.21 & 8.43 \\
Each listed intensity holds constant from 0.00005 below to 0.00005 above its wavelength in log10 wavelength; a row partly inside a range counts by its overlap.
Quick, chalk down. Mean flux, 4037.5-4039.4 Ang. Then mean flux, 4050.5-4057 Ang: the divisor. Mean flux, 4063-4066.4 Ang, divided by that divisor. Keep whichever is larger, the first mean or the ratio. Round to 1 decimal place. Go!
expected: 9.7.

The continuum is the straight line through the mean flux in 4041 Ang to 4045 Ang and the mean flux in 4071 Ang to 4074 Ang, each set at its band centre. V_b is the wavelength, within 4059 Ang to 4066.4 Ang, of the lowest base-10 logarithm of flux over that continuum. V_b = 4065.03 Ang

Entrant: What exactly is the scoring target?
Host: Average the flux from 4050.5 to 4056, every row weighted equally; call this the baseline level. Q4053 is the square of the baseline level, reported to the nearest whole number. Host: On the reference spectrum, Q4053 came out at 93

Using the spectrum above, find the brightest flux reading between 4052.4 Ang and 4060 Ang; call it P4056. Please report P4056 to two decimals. 11.68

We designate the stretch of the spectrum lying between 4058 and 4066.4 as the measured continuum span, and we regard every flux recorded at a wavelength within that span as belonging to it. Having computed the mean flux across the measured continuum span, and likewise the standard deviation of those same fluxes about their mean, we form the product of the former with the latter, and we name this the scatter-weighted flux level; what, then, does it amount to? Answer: 13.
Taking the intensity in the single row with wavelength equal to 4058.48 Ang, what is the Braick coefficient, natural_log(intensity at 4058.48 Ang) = 2.46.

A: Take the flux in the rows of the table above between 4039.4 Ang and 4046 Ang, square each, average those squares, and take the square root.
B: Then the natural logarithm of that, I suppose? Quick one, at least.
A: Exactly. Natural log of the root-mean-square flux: 2.29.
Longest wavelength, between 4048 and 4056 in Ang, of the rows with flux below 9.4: 4055.68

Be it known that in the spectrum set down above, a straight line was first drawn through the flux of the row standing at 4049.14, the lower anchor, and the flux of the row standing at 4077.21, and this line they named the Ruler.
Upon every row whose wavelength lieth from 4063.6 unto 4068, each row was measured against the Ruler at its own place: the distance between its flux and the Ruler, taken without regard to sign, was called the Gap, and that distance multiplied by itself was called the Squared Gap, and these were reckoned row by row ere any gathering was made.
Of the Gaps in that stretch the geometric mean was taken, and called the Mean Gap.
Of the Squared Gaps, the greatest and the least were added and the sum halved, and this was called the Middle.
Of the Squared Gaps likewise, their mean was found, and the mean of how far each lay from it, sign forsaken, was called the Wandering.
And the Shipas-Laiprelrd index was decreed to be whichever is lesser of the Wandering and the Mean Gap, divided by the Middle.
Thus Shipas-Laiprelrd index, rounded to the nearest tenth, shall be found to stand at 0.2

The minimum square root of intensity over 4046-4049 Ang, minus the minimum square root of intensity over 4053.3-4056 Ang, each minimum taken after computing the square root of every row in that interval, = -0.95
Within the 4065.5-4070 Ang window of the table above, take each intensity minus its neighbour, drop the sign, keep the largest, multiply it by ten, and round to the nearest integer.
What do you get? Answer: 18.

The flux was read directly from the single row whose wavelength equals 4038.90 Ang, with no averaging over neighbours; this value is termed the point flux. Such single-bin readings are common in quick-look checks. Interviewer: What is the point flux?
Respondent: 9.22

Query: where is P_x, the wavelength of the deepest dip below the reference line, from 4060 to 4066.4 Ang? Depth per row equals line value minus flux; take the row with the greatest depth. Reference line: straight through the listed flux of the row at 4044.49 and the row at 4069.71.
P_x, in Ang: 4065.03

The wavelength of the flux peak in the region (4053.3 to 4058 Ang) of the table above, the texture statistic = 4056.61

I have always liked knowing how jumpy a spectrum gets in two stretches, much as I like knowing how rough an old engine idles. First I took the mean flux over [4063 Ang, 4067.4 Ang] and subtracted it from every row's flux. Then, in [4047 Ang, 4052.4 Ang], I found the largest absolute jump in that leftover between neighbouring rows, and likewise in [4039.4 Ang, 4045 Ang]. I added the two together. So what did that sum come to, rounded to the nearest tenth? 16.4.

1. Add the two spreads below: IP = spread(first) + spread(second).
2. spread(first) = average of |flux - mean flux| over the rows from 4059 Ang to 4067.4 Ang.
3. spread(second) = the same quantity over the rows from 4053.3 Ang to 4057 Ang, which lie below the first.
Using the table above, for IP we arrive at 2.1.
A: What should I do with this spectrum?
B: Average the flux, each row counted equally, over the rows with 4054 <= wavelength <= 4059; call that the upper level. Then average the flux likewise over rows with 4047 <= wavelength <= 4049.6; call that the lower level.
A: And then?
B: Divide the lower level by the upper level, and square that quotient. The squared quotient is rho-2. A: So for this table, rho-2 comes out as 1.1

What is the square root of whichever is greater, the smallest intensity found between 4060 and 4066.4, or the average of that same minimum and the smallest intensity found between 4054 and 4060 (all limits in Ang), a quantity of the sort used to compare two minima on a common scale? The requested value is 2.82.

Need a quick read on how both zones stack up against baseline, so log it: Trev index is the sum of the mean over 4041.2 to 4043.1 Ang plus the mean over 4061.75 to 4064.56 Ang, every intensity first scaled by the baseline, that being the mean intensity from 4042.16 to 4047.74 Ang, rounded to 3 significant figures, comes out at 3.03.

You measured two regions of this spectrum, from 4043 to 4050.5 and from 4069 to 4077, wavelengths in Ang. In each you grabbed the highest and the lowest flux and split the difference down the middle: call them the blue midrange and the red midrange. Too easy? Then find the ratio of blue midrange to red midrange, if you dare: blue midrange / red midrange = 0.97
